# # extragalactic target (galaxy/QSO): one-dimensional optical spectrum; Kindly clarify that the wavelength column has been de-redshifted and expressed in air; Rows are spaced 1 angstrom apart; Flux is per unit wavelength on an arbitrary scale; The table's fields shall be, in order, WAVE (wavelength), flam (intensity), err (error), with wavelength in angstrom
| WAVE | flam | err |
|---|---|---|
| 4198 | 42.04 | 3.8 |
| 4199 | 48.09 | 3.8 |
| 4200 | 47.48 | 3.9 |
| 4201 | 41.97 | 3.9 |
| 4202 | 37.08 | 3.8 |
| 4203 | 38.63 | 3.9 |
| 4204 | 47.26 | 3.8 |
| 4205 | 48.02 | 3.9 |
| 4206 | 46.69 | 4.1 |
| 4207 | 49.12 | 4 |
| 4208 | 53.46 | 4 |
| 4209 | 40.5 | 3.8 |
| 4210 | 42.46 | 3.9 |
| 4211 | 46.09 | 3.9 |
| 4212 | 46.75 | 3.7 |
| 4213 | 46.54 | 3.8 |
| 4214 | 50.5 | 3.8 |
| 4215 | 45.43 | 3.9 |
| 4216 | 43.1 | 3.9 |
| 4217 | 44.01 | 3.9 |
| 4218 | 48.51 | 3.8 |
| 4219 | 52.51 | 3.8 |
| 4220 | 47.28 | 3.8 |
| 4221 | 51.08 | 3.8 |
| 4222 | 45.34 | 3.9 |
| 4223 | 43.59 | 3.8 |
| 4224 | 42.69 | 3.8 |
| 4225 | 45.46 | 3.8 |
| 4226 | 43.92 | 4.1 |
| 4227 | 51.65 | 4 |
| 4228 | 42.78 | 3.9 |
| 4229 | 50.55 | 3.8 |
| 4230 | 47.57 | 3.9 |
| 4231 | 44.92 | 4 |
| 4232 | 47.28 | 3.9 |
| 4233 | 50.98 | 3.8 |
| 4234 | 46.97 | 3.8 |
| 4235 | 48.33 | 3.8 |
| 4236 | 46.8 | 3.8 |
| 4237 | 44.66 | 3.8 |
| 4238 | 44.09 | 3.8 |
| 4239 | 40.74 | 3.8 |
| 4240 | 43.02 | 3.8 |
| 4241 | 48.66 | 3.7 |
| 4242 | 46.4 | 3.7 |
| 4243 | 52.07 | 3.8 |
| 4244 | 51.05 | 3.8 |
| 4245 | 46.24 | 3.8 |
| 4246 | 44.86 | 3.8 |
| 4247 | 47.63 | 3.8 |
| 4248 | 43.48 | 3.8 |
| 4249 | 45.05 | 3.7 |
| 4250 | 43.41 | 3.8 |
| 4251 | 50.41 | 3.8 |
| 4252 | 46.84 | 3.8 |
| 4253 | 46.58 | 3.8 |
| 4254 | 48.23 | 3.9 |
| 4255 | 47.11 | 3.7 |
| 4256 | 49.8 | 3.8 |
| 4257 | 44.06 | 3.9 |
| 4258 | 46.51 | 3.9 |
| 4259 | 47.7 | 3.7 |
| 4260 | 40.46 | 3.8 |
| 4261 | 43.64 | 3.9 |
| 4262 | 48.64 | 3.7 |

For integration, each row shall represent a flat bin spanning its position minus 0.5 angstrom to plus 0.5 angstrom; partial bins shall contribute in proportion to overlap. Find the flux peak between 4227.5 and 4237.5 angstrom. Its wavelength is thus 4233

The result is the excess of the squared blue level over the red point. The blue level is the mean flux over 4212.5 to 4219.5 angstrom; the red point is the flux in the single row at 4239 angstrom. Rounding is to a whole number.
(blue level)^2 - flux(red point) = 2190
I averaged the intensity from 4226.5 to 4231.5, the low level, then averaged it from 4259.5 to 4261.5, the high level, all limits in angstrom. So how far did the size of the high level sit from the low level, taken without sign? 5.4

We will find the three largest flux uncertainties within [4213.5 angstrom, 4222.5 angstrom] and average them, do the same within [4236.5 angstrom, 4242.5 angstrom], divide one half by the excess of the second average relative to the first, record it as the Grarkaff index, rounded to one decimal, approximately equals -5.0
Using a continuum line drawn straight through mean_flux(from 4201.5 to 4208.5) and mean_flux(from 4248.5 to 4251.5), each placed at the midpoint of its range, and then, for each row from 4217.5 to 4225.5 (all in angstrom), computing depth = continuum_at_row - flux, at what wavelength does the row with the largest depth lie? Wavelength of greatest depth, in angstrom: 4224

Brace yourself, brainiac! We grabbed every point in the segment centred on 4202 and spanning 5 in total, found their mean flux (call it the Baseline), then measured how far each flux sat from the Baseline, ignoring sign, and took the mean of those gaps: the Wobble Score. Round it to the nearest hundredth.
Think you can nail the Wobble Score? 3.91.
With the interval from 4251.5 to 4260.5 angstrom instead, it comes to 1.82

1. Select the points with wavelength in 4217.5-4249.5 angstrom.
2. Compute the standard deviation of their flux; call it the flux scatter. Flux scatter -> 3.1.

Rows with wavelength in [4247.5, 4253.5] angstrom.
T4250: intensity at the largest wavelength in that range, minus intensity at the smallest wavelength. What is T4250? 3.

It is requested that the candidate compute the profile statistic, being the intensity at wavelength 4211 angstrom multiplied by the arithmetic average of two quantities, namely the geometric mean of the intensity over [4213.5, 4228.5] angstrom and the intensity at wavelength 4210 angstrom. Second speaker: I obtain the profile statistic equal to 2048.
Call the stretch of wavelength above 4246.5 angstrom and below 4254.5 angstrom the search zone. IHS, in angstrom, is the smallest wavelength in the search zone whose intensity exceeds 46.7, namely 4247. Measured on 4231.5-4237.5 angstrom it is 4232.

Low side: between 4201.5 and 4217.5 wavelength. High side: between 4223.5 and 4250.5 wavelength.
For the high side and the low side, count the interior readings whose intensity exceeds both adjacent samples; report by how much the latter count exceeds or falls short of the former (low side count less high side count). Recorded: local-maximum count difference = -5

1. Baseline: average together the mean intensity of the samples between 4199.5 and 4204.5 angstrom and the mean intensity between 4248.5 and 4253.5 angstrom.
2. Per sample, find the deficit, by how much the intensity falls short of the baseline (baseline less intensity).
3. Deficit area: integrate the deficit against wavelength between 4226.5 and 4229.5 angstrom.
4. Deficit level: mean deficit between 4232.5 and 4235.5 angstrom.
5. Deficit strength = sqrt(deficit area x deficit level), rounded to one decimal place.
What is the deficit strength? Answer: 7.0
